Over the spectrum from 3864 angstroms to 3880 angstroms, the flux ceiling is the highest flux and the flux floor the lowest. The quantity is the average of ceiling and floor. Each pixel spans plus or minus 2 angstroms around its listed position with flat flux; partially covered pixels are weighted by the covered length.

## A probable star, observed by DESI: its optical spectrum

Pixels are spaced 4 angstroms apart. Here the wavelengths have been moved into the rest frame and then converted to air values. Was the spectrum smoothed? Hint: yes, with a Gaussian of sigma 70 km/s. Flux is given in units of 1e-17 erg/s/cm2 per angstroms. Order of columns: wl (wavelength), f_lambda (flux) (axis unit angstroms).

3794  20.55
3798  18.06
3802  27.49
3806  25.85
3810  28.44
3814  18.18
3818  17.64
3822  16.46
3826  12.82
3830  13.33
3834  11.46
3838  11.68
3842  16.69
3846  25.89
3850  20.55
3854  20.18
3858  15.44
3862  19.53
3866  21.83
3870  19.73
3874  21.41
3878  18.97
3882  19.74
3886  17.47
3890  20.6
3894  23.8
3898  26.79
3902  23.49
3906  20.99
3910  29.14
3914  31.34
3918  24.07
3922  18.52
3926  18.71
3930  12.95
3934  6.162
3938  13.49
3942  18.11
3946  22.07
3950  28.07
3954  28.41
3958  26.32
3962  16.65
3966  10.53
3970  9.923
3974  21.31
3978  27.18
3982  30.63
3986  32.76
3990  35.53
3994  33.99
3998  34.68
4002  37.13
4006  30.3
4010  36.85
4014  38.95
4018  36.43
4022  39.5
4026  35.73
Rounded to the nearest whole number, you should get 20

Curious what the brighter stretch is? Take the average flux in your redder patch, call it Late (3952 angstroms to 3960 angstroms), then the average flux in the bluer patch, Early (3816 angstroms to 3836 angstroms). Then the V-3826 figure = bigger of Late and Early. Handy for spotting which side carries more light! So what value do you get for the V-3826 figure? 27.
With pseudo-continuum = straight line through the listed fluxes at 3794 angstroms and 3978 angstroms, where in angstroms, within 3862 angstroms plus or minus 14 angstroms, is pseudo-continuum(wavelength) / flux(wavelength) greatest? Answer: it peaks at 3858 angstroms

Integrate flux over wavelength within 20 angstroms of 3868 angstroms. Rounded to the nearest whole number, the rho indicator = 779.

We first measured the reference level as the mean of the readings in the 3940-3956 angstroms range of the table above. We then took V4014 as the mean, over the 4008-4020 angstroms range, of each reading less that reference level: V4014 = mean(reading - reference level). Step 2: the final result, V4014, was 13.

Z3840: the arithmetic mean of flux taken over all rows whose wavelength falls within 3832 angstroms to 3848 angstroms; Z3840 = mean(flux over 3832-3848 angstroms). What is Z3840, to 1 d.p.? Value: 16.4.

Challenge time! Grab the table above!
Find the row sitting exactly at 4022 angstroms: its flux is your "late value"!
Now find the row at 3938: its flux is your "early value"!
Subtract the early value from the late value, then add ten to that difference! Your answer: 36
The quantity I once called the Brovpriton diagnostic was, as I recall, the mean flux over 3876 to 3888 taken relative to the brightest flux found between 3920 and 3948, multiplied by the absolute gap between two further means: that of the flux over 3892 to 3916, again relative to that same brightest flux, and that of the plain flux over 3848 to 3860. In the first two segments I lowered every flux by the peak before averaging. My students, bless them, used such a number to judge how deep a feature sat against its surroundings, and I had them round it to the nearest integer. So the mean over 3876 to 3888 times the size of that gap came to -50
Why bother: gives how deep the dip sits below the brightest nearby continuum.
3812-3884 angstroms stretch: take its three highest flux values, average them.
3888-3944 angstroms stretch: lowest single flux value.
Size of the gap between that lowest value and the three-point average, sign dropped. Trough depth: 17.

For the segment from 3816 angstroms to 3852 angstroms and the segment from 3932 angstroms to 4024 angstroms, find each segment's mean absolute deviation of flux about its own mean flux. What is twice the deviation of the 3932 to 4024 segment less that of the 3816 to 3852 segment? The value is 13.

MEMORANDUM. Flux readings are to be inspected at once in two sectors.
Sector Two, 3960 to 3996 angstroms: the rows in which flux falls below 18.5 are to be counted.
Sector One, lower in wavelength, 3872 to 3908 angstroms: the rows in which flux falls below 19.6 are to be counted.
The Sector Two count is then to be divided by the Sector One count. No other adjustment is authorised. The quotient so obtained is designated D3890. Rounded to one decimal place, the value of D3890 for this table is 1.5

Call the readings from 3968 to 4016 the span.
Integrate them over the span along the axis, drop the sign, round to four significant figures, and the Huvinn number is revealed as 1477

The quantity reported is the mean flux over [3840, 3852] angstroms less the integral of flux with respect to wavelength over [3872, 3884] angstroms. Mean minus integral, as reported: -219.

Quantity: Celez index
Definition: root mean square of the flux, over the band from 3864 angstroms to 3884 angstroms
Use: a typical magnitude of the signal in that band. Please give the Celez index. 20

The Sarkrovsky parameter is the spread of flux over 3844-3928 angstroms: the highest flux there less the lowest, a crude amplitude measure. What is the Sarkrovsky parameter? 16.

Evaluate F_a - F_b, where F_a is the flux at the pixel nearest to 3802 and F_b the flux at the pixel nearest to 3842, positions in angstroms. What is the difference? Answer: 11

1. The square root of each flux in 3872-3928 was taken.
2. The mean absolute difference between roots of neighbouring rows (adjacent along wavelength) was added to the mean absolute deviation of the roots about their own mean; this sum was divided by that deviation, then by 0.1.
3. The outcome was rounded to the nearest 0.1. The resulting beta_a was 20.0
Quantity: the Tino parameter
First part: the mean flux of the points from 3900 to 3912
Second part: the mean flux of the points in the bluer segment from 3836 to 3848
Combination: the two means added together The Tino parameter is 43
